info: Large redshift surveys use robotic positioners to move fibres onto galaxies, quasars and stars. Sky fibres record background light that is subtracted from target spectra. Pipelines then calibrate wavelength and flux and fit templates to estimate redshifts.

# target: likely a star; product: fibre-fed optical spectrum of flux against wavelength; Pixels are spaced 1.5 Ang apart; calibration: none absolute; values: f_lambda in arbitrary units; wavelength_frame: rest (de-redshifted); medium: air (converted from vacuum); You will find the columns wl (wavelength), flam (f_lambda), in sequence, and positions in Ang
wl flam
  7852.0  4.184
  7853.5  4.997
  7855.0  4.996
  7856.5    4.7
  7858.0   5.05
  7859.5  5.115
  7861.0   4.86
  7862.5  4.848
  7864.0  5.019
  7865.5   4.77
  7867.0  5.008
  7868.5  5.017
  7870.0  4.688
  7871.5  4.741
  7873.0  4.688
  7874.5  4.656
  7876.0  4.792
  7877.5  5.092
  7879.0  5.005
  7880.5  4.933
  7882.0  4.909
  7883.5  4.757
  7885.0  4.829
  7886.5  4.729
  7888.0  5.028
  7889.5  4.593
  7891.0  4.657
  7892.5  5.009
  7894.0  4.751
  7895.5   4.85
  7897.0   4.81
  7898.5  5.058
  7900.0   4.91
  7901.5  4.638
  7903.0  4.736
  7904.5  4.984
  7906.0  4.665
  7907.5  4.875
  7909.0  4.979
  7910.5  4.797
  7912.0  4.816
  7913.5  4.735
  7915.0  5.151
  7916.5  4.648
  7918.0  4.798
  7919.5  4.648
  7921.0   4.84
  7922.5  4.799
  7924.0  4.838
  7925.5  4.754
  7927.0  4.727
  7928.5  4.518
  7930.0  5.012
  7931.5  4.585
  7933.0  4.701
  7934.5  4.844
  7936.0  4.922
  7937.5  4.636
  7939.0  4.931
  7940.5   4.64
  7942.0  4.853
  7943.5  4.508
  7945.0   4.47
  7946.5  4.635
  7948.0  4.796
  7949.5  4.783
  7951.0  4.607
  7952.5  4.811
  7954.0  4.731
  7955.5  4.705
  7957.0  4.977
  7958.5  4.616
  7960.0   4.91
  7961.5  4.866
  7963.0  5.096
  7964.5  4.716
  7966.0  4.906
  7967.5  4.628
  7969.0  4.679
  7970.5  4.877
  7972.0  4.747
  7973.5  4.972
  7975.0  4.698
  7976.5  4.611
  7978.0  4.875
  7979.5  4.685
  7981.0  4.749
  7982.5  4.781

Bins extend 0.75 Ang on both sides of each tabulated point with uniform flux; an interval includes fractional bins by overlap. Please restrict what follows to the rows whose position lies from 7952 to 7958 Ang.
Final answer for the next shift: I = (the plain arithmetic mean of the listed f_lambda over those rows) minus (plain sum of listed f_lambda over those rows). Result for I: -14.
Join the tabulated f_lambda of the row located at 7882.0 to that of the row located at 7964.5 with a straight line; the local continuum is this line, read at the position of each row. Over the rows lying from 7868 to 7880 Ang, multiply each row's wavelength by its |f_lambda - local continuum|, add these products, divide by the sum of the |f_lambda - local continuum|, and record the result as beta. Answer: 7873.5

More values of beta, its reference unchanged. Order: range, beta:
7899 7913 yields 7904.9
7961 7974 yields 7967.2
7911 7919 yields 7915.2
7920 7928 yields 7925.1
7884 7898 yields 7890.2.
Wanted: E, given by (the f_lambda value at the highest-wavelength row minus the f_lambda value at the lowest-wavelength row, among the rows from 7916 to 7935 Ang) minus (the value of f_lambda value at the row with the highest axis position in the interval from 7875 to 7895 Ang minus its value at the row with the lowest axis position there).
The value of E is 0.24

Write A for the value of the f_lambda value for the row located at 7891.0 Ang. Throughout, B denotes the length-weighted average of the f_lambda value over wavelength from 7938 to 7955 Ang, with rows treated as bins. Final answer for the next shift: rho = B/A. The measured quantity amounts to 1.01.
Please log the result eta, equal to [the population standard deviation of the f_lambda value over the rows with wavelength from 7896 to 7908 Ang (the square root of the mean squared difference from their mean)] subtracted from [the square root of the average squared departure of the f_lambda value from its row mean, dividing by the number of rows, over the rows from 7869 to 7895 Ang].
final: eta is 0.008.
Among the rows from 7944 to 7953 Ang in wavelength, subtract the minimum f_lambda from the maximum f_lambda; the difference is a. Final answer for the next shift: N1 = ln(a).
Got -1.1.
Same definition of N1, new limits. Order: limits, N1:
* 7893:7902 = -0.9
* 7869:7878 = -0.8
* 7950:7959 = -1.0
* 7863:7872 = -1.1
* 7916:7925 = -1.7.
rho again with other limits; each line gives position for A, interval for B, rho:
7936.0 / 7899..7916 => 0.98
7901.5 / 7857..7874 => 1.05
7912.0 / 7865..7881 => 1.01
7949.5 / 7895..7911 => 1.01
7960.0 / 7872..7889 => 0.99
